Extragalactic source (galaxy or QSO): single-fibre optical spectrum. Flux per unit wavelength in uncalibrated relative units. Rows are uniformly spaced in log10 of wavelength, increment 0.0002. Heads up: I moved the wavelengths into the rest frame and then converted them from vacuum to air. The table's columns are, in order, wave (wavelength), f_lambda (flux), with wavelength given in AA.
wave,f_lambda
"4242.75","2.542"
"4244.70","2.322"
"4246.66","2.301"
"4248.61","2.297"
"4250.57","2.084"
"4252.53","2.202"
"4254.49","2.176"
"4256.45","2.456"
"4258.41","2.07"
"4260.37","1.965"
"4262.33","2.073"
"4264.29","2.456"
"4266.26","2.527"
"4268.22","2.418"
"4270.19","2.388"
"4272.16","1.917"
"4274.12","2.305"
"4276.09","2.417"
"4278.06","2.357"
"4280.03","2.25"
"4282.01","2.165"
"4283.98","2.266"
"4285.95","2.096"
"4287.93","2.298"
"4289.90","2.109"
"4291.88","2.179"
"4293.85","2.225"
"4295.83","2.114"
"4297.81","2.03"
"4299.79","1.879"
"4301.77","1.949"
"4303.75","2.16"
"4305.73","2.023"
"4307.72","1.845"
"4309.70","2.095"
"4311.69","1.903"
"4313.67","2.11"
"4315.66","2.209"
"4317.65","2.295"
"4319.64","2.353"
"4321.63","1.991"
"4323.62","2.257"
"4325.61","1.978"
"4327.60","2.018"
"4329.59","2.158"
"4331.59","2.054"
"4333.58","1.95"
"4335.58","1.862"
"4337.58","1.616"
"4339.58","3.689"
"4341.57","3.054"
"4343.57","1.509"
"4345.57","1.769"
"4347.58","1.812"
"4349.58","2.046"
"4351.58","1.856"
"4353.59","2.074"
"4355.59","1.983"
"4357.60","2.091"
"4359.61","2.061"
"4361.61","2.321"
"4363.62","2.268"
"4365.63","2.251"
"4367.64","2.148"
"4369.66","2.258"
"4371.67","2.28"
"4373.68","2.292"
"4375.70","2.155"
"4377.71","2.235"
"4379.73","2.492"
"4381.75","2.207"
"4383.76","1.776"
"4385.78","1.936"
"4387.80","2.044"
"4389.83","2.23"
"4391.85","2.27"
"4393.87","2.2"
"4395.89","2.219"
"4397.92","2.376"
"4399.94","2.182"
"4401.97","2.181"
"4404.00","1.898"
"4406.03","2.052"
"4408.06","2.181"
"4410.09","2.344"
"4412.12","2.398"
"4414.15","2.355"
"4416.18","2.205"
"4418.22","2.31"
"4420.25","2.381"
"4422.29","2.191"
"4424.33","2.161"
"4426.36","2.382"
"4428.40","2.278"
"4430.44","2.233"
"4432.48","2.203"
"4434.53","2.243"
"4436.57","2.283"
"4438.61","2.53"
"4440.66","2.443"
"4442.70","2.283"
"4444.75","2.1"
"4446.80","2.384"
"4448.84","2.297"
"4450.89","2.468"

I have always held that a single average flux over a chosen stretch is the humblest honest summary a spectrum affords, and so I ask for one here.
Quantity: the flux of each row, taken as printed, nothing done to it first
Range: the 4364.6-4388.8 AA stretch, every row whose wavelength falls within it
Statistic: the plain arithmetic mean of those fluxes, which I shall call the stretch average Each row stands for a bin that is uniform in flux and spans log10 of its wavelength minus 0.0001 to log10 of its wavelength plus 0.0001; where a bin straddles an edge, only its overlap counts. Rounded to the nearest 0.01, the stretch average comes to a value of 2.17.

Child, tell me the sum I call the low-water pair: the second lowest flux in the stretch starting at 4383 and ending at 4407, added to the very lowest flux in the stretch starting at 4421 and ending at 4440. 4.06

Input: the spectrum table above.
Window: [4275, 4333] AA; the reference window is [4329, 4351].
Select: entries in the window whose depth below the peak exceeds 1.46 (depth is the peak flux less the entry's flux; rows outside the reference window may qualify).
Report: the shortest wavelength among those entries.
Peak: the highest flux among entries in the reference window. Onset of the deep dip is 4282.01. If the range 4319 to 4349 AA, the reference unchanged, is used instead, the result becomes 4321.63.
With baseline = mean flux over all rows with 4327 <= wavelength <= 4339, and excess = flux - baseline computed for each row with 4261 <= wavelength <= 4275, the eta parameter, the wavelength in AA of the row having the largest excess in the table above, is 4266.26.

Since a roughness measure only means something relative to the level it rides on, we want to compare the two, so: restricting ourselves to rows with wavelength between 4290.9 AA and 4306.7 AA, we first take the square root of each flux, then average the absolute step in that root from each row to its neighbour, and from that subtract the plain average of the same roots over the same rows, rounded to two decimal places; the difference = -1.40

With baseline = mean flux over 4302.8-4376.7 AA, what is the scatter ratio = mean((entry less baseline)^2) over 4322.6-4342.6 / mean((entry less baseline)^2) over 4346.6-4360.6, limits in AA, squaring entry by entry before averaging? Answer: 12.2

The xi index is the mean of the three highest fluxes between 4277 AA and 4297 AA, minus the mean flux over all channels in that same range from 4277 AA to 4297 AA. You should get 0.10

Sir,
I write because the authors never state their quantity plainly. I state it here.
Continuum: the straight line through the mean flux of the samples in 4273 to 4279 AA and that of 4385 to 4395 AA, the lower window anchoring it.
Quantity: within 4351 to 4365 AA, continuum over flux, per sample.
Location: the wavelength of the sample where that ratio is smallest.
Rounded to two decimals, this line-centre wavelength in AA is 4361.61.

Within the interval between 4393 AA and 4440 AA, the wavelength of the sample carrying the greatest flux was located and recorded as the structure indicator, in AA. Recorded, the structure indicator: 4438.61 AA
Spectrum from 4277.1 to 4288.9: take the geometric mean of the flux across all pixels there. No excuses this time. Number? 2.24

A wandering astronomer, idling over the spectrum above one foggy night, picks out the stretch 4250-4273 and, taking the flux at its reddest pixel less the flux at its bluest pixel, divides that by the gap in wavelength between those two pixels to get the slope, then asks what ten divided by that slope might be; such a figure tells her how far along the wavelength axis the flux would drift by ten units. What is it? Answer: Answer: -1293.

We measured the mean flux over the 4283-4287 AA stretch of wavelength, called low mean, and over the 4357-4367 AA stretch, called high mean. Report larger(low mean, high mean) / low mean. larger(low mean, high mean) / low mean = 1.01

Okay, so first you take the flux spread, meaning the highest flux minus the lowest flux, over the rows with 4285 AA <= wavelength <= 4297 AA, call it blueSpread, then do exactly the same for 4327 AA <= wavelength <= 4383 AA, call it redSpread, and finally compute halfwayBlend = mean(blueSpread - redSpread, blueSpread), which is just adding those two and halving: -0.9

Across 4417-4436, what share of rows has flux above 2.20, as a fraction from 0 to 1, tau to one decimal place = 0.8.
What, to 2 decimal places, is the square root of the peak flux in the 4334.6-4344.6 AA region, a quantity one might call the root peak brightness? 1.92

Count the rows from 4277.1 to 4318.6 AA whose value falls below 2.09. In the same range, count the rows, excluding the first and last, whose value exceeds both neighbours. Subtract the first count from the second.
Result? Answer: -1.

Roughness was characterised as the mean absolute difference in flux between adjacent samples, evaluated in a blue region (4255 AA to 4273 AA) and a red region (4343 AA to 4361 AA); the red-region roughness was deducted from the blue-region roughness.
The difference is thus 0.06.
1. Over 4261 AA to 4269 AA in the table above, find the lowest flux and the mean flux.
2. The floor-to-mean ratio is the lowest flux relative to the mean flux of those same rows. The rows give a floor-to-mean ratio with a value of 0.88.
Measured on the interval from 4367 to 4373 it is 0.96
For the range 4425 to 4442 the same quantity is 0.95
